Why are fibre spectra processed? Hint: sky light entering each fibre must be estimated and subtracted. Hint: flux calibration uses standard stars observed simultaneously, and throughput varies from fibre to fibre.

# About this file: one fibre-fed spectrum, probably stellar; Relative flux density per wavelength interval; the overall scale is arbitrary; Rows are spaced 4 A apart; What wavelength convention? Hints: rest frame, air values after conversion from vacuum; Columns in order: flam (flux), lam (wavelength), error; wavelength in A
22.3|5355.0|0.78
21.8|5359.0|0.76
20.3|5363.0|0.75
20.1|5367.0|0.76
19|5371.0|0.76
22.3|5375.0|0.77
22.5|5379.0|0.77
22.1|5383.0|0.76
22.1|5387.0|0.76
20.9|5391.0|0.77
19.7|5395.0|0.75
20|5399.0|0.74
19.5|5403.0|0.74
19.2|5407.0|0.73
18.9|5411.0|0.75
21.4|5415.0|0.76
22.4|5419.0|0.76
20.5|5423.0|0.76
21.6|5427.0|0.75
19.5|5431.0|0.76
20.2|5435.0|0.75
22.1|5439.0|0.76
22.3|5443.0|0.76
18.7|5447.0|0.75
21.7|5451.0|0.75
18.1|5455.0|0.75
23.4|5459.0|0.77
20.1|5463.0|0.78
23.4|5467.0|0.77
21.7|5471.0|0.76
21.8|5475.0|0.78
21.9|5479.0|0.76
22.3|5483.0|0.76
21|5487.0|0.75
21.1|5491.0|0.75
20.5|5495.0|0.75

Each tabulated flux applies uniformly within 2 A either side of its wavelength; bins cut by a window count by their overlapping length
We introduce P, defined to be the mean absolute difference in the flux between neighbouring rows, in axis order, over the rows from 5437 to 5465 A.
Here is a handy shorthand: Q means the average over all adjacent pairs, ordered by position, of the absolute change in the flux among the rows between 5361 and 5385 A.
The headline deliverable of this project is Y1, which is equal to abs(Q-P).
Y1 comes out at 2.13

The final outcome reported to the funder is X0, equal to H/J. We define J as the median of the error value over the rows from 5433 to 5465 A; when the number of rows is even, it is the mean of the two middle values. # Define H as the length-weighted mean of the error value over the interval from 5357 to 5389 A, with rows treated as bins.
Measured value 1.01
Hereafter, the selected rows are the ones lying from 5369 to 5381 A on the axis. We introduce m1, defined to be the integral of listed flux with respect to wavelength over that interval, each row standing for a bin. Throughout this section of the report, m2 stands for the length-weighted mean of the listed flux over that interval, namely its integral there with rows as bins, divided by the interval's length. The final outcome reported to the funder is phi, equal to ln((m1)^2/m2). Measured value 8.0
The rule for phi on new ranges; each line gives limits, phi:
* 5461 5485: 9.4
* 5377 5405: 9.7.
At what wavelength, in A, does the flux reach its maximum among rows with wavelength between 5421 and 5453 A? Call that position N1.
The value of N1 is 5443.0 A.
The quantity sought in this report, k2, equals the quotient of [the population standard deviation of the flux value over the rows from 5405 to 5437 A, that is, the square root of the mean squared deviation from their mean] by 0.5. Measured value 2.3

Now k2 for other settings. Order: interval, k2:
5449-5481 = 3.2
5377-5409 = 2.5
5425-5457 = 3.0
